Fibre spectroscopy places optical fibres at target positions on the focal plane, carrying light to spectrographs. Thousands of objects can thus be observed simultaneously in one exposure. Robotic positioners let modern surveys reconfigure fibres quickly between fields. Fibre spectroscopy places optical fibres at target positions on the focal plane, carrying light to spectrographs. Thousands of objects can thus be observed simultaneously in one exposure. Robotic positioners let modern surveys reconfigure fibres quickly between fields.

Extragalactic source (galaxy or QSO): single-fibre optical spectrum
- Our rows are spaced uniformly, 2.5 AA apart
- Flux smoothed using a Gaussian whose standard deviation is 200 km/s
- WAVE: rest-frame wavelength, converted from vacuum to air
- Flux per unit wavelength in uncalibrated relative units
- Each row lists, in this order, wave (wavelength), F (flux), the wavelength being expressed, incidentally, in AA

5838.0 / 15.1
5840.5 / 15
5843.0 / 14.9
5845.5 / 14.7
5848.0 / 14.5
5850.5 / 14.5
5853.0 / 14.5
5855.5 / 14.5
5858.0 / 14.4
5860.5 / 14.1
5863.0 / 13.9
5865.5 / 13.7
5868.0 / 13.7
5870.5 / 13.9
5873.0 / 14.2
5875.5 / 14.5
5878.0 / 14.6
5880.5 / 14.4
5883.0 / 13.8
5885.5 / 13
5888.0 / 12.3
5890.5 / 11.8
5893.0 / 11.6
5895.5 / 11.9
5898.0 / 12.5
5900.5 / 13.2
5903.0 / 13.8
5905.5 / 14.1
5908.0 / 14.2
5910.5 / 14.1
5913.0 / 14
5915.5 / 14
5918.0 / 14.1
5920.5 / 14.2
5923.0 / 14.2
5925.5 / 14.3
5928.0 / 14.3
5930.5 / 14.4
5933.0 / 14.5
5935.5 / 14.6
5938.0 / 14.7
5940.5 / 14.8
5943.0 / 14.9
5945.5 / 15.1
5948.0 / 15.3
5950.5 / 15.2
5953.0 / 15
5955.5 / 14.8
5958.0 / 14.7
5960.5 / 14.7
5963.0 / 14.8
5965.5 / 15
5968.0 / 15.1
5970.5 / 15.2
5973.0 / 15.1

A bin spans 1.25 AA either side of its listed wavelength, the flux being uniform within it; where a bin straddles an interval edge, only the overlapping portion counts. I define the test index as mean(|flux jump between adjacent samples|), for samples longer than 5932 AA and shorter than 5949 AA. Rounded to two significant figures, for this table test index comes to 0.13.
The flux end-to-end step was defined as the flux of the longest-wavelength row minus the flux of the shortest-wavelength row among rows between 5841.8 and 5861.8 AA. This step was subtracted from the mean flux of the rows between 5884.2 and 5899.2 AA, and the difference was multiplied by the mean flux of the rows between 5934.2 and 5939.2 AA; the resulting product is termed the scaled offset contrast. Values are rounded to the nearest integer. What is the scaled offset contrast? 190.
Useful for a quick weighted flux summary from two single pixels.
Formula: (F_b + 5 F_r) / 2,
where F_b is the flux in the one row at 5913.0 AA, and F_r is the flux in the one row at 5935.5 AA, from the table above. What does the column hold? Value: 43.5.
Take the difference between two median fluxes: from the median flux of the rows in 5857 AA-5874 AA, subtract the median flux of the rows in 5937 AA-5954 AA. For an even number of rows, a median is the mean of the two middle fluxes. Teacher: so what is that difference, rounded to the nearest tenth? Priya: -1.1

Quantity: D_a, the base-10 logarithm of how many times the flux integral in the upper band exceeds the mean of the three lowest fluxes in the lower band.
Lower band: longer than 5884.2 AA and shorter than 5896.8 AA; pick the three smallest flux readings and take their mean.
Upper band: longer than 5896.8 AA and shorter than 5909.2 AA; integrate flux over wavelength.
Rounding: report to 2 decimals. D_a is 1.16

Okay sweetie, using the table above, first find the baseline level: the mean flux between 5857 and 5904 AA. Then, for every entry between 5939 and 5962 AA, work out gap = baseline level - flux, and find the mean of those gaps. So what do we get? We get -1.51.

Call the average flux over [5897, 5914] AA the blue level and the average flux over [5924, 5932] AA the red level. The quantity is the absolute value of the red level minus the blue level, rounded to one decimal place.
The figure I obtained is 0.6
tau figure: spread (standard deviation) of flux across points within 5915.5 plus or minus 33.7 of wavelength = 1.0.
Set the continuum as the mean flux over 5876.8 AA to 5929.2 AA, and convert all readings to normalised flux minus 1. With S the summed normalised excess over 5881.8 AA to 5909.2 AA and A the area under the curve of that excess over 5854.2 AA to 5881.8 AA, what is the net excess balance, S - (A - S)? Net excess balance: -2.3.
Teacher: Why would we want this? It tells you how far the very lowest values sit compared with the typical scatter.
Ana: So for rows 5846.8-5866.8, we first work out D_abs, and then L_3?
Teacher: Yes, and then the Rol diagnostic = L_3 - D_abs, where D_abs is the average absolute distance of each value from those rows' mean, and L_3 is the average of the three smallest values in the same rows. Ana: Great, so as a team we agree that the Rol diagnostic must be 13.6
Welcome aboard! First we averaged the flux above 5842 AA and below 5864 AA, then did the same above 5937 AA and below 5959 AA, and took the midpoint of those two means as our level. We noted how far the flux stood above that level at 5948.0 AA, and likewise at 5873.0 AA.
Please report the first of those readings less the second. 1.1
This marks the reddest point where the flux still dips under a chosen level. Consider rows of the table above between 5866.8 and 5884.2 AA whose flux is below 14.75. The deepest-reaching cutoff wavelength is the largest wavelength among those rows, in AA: 5883.0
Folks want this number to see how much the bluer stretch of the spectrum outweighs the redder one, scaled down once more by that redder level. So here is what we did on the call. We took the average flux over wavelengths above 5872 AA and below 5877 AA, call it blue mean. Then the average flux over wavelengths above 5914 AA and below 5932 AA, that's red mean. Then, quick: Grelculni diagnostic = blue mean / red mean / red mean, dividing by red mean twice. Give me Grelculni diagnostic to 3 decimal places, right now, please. 0.071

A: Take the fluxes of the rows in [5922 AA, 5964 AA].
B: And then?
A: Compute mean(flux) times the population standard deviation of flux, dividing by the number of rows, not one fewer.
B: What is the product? 5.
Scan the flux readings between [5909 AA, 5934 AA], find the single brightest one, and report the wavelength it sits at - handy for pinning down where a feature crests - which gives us 5933.0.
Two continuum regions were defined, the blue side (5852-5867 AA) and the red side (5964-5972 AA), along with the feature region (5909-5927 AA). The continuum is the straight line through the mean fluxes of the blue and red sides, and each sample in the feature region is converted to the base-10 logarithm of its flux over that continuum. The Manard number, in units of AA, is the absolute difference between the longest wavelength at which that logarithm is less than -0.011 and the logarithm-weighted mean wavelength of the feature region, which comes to 7.9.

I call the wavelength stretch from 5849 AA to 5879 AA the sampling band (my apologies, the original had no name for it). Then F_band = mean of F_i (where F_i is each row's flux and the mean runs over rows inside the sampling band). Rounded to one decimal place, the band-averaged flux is 14.2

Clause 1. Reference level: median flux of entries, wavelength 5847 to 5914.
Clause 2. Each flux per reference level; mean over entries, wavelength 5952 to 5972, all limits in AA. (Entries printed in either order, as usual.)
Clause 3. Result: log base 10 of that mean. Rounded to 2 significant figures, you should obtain 0.027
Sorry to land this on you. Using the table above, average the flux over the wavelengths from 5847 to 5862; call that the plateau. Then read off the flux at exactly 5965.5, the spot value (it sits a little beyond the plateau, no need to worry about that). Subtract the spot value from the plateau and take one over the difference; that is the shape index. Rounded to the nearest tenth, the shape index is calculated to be -1.7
